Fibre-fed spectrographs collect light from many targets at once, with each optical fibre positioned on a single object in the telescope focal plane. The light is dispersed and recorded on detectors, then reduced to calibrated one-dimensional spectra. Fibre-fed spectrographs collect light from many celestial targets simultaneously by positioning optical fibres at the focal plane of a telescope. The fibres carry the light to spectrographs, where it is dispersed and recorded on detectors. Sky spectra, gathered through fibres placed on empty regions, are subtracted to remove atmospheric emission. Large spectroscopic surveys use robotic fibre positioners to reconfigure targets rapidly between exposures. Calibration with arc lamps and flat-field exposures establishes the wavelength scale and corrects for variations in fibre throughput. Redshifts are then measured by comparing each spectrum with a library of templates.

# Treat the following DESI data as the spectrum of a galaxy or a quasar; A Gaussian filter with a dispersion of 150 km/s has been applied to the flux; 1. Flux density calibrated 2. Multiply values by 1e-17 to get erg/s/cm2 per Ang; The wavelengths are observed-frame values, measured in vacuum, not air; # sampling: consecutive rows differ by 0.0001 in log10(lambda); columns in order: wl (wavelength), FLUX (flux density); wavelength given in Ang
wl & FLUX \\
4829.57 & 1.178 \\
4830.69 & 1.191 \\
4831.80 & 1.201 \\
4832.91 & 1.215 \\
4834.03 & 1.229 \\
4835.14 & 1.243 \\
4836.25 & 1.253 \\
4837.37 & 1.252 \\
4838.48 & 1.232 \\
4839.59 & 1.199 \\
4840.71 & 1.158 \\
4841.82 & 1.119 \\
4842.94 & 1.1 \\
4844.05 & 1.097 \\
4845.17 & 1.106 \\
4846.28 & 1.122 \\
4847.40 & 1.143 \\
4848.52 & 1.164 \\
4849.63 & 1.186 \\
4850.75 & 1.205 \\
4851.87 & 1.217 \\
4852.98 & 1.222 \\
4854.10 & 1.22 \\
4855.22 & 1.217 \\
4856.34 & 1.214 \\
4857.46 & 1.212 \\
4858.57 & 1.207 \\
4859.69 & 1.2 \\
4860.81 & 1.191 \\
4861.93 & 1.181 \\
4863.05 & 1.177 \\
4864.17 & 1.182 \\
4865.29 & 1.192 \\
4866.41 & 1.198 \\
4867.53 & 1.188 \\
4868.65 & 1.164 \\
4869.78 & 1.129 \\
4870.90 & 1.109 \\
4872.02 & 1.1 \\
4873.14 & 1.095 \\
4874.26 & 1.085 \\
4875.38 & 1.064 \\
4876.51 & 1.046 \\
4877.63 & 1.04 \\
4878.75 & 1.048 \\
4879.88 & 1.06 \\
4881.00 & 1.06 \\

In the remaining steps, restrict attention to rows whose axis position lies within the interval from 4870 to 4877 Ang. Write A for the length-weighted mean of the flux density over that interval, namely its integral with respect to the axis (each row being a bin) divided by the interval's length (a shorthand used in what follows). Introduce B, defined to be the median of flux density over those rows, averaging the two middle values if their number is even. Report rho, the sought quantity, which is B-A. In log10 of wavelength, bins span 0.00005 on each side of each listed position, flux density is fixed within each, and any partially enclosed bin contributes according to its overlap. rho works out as 0.0038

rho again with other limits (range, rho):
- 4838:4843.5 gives -0.0033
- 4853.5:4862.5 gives 0.0046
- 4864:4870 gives 0.0086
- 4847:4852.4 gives 0.0027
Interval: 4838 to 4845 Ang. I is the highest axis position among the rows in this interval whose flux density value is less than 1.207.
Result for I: 4844.05 Ang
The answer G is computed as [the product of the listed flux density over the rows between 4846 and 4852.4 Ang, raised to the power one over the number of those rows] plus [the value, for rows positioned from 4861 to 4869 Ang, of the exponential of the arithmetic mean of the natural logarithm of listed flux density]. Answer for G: 2.36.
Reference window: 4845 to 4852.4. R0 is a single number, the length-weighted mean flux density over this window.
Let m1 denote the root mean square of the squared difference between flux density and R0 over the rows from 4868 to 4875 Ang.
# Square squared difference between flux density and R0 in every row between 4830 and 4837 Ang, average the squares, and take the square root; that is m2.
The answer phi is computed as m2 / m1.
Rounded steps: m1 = 0.0041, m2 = 0.004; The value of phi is 1.1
